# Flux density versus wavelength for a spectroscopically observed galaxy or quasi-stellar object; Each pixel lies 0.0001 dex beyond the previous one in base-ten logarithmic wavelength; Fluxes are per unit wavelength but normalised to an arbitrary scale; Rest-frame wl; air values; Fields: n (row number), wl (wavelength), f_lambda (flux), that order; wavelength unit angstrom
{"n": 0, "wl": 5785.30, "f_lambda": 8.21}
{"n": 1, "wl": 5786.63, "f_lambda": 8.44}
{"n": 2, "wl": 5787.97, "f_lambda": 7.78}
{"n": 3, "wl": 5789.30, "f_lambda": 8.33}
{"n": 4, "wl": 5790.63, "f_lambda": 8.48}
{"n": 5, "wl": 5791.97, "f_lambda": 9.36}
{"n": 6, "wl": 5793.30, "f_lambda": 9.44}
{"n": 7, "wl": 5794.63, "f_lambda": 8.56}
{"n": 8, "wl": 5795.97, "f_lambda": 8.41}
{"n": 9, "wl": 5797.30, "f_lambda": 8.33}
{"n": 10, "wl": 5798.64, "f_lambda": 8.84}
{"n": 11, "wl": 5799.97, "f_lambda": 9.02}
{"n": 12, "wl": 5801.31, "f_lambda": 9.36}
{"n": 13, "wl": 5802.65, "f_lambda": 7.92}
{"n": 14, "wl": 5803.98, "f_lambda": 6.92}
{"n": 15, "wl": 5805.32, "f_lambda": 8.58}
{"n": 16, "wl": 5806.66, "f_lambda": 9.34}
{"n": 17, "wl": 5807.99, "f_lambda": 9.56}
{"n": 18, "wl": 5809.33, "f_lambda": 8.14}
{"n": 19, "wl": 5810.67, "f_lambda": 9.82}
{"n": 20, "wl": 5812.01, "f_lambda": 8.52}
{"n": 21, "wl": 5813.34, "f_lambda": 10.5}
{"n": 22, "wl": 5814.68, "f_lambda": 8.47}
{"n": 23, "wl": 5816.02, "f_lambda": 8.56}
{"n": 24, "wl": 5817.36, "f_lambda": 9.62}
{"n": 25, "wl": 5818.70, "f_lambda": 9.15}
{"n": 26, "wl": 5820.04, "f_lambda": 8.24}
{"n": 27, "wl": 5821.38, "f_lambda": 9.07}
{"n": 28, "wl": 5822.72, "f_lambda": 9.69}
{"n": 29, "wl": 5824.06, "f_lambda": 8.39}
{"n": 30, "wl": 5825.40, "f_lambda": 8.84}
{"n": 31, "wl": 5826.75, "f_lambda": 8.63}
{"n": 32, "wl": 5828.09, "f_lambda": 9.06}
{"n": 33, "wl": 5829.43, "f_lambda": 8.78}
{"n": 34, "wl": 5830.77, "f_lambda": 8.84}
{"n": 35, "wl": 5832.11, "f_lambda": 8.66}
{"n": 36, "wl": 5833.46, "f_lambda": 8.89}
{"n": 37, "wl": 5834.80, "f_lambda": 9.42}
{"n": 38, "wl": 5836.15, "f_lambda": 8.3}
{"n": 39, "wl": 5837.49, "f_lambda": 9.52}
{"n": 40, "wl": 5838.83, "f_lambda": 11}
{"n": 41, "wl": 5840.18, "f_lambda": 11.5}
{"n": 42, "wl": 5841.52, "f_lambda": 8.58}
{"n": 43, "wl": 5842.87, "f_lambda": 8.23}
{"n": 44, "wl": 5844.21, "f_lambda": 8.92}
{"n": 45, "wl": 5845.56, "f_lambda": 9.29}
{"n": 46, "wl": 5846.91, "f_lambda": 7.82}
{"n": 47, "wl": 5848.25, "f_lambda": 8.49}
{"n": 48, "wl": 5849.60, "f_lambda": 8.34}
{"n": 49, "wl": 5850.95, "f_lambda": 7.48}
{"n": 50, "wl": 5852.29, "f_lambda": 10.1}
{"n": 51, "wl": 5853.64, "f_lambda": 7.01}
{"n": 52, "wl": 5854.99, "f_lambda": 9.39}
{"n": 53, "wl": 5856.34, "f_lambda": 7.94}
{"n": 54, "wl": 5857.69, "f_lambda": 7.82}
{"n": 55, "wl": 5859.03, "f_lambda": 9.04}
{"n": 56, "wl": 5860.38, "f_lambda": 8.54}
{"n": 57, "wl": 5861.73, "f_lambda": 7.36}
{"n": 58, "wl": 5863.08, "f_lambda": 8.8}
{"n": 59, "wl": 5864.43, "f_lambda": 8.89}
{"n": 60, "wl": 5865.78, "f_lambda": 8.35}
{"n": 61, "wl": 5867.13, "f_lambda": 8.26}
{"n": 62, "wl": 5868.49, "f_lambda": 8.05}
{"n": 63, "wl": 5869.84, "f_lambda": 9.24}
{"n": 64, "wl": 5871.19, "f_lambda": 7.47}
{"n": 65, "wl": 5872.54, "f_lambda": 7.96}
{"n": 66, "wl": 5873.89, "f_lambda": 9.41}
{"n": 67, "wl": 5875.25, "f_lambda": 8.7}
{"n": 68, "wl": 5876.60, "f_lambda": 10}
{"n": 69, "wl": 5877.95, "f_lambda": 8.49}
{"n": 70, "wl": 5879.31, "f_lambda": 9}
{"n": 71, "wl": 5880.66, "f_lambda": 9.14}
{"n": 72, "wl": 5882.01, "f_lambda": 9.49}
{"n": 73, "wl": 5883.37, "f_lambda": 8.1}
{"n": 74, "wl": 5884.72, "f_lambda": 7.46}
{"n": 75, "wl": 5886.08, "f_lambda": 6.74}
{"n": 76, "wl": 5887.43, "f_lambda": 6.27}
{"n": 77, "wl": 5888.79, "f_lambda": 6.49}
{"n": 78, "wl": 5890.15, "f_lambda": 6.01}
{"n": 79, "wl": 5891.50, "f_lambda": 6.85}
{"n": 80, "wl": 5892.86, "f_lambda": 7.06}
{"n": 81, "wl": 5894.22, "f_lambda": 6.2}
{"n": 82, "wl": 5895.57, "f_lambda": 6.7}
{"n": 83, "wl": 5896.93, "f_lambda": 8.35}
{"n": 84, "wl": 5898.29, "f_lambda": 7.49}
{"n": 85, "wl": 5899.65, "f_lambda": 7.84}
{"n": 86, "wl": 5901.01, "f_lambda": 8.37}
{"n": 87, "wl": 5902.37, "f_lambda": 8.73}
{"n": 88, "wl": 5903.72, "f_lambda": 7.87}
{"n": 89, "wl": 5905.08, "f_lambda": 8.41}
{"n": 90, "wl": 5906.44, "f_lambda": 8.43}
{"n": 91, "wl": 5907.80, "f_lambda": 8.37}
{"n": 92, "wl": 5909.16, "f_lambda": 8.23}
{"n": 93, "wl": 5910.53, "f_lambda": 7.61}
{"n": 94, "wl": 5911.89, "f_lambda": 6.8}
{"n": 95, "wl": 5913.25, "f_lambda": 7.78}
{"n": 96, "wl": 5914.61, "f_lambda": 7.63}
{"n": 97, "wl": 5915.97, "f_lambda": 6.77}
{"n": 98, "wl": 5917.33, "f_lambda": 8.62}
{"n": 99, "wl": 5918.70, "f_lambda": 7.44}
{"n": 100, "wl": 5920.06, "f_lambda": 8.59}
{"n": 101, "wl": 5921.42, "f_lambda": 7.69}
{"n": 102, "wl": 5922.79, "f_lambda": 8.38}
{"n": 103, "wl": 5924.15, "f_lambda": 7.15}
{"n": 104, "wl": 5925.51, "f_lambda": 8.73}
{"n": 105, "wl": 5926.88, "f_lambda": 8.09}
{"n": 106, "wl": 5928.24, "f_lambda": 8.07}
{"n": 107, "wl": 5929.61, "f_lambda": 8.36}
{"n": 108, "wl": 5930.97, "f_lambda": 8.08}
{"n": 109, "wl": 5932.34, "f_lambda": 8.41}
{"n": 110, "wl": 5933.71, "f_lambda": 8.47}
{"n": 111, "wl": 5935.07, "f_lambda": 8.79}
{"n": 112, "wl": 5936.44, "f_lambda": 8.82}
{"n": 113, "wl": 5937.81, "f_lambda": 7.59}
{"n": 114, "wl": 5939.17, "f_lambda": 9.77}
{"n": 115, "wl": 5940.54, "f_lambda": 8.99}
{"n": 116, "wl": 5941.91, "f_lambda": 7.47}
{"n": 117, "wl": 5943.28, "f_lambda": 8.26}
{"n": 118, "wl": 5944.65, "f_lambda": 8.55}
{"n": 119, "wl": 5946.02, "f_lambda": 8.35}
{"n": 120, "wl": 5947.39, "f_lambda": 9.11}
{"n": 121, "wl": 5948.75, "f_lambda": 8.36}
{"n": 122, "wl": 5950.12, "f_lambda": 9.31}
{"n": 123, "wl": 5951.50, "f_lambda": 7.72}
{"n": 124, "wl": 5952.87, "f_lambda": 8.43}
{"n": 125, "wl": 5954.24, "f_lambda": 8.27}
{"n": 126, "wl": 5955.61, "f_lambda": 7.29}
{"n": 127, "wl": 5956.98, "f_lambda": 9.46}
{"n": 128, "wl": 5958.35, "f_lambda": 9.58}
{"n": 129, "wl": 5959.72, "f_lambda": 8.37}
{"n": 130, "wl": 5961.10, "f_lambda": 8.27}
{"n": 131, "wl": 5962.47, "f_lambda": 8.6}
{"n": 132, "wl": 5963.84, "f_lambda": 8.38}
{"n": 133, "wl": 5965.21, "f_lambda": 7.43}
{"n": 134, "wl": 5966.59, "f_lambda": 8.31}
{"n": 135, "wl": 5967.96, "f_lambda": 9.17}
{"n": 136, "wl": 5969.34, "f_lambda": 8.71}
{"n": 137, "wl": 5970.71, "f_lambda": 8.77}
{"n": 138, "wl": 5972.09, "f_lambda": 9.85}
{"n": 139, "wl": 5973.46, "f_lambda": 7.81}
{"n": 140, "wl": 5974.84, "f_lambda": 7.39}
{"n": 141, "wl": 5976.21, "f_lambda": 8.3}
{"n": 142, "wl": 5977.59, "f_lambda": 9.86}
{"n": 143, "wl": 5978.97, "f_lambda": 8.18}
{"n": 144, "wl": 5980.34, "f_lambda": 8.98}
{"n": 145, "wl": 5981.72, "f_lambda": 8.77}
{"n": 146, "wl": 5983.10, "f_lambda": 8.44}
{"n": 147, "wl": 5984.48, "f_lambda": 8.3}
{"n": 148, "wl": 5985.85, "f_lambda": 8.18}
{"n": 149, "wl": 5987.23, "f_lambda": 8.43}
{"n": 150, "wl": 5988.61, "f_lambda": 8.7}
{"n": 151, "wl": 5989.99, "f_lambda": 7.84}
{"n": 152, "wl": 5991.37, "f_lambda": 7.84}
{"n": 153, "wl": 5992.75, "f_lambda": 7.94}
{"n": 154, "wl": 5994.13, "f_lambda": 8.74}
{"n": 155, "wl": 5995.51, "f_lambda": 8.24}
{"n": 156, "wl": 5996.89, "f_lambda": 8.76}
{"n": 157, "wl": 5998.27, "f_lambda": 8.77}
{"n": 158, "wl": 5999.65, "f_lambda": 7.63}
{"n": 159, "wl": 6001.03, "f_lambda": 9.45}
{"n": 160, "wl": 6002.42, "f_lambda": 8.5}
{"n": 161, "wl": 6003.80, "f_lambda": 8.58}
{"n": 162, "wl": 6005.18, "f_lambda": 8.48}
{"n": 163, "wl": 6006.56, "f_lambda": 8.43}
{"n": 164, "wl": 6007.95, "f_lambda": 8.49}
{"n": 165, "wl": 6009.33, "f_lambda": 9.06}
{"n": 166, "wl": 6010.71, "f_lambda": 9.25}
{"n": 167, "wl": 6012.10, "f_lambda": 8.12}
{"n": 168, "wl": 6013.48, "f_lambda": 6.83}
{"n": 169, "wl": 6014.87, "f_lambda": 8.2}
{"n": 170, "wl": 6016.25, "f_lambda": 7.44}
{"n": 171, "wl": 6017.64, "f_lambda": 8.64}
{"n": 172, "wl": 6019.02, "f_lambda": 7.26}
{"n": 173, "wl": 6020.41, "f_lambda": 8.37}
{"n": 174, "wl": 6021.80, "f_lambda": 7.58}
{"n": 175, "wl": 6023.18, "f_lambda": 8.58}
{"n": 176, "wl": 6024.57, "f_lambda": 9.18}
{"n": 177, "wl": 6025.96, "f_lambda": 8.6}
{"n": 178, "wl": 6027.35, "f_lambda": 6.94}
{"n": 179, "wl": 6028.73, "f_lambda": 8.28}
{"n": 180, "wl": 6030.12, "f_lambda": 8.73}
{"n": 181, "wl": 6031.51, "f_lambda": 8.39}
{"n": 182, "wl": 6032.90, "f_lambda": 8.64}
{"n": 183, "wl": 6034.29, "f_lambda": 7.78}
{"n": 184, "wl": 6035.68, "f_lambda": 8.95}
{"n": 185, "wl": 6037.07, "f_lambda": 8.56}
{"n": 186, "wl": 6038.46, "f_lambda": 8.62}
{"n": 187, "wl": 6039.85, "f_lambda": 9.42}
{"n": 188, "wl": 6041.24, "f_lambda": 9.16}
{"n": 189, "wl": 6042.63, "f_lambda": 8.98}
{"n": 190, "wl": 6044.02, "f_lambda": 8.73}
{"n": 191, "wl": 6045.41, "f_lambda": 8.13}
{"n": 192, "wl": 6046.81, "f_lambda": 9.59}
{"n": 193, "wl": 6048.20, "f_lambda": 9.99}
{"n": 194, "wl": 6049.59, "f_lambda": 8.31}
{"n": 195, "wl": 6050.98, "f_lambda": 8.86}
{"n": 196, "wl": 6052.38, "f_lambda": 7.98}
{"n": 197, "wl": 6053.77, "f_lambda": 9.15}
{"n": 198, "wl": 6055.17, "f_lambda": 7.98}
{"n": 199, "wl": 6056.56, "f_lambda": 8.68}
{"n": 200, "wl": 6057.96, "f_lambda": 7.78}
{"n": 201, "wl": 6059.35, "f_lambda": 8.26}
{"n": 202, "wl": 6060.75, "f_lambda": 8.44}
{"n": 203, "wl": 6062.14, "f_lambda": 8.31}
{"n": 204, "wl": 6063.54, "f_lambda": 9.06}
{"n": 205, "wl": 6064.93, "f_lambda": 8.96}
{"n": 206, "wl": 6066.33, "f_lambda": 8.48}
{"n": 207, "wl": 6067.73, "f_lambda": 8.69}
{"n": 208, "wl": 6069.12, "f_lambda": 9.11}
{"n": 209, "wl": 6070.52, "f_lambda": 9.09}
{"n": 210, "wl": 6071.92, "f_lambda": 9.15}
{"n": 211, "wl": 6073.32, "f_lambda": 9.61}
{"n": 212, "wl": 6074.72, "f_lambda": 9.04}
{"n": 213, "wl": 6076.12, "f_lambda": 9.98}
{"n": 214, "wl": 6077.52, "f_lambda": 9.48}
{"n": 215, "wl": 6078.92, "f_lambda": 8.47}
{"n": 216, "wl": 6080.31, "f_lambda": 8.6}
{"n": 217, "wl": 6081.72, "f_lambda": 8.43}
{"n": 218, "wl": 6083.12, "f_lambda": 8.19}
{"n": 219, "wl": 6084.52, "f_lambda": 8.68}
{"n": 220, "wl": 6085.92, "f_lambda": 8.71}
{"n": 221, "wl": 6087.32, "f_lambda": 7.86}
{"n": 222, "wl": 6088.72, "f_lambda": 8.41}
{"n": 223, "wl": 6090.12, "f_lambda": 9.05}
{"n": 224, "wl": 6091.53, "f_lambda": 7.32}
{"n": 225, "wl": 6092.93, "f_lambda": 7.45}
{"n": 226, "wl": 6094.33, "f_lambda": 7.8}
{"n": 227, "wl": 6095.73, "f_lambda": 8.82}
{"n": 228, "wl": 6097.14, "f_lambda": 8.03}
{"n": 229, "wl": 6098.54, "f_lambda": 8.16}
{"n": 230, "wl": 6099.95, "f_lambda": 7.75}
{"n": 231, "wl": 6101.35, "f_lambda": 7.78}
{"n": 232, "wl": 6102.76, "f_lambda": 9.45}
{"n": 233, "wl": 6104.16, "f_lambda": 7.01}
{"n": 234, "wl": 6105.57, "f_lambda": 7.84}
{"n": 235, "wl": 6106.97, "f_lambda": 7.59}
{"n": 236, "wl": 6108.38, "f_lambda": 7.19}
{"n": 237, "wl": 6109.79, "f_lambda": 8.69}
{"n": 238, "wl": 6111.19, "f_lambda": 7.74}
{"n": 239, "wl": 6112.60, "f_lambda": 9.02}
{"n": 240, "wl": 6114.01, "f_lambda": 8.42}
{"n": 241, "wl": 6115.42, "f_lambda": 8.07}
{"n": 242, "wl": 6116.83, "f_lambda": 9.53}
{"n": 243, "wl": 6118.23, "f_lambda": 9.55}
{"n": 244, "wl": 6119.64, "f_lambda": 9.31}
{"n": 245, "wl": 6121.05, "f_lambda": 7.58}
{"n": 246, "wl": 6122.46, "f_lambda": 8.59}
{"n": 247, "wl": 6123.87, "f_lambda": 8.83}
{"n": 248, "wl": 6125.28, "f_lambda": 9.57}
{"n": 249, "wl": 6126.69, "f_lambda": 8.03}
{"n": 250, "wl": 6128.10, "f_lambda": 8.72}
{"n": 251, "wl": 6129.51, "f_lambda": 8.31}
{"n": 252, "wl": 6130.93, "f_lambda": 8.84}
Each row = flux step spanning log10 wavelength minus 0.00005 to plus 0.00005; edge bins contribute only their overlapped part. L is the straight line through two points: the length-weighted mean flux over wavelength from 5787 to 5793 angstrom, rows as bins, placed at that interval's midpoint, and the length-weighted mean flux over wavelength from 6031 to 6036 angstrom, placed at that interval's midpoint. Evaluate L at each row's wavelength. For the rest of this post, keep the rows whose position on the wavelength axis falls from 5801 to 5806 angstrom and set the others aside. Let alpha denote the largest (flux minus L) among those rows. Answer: 0.8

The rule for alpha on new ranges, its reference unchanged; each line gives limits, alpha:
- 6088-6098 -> 0.7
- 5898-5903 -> 0.3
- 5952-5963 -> 1.1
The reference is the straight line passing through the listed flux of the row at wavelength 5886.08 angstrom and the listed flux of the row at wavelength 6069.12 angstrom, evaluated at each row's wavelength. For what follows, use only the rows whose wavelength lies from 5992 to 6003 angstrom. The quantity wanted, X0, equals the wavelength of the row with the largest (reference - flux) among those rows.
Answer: 5999.65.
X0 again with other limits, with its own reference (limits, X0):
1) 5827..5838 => 5836.15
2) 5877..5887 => 5886.08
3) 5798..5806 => 5803.98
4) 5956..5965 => 5961.10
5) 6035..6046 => 6045.41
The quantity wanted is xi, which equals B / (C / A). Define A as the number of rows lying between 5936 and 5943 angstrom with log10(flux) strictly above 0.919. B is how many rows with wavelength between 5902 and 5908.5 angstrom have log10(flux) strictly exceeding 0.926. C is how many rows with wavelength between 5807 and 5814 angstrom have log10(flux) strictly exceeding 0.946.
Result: 1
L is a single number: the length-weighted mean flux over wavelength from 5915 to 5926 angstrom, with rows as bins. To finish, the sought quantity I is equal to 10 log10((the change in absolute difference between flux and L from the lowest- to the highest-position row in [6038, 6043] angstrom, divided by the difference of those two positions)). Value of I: -11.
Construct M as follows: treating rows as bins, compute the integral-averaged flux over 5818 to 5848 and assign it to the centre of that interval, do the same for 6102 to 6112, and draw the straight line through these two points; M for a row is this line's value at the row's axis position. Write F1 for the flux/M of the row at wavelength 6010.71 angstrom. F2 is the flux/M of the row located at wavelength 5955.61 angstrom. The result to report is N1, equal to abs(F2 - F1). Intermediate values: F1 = 1.11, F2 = 0.85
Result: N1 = 0.26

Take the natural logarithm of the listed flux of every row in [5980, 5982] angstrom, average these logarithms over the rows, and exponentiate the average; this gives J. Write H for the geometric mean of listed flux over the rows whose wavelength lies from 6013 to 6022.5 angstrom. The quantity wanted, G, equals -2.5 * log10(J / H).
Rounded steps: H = 7.74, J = 8.9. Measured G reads -0.15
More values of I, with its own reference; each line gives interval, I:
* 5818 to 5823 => -9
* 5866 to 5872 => -17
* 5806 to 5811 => -9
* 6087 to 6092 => -9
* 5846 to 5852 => -11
